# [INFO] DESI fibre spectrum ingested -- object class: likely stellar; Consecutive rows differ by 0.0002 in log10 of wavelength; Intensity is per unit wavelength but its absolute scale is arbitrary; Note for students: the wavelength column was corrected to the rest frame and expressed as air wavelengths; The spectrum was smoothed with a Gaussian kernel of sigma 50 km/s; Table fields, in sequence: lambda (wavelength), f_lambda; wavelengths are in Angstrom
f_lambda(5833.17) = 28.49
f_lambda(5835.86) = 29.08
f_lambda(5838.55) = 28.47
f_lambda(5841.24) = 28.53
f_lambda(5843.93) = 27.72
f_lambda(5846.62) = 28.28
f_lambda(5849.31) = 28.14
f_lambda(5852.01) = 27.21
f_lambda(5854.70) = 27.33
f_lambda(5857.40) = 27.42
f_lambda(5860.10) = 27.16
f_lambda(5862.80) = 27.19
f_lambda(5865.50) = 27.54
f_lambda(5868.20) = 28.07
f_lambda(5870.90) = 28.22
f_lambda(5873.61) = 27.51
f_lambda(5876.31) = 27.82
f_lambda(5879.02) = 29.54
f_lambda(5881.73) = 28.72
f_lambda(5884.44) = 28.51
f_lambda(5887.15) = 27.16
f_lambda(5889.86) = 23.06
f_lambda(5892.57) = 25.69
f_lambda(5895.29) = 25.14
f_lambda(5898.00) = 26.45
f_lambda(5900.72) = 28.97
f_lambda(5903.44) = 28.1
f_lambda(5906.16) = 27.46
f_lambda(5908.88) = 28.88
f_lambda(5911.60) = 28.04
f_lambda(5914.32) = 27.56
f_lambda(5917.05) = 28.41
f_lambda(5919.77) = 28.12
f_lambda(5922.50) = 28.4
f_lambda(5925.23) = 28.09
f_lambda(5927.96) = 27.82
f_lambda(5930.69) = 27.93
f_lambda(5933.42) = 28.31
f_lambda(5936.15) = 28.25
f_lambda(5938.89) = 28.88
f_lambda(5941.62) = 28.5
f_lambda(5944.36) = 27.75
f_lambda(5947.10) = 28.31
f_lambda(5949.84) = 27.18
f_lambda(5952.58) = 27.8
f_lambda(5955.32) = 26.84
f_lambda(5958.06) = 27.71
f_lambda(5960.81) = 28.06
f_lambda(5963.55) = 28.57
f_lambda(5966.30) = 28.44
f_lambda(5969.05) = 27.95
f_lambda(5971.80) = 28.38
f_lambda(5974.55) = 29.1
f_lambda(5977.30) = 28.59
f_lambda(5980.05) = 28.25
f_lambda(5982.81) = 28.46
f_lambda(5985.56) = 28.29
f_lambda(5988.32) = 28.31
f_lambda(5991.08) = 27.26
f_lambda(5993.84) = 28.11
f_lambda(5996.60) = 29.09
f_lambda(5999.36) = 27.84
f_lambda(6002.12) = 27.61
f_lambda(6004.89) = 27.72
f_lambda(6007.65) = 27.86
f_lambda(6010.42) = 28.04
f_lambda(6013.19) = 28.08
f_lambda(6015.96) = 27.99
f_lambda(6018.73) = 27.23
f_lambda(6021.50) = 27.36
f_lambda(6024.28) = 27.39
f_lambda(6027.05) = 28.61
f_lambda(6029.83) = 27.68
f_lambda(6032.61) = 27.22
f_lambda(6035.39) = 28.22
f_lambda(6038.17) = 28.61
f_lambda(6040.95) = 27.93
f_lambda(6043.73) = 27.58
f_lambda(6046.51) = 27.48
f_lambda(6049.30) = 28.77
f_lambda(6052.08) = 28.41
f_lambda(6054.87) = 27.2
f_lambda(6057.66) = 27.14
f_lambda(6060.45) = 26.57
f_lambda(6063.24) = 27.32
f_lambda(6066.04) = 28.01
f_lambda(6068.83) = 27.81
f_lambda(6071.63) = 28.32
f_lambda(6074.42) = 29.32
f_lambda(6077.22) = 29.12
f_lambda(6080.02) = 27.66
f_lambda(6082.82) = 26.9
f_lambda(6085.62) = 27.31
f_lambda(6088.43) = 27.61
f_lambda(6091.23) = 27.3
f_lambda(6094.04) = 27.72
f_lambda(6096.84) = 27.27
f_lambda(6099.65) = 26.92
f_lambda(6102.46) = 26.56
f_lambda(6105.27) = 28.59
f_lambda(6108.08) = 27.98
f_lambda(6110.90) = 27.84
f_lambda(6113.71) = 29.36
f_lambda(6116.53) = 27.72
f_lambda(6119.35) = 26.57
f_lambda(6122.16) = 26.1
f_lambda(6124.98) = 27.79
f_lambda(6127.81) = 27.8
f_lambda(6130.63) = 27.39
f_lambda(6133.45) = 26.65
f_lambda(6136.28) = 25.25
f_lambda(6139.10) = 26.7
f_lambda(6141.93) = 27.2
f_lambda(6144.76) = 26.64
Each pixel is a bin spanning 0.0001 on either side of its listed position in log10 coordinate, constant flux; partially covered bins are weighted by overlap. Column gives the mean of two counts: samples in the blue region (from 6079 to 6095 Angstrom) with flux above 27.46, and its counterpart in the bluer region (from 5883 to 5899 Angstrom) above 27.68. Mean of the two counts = 2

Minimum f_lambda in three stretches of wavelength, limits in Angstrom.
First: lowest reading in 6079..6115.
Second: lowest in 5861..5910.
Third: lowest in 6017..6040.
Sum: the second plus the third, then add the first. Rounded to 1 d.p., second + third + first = 76.8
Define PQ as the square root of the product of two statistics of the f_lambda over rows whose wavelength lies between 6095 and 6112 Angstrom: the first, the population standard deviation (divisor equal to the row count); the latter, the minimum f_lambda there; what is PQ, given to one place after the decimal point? 4.3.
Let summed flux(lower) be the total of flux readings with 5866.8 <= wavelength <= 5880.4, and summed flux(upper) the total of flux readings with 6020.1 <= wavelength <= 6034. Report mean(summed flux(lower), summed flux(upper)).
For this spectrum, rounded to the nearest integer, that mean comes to 140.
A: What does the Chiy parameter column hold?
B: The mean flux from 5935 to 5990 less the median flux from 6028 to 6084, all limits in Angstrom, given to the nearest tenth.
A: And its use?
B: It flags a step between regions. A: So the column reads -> 0.4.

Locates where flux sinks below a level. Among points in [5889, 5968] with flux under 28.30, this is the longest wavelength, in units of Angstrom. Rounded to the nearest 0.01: 5960.81 Angstrom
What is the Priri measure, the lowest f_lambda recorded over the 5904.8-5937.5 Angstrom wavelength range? 27.46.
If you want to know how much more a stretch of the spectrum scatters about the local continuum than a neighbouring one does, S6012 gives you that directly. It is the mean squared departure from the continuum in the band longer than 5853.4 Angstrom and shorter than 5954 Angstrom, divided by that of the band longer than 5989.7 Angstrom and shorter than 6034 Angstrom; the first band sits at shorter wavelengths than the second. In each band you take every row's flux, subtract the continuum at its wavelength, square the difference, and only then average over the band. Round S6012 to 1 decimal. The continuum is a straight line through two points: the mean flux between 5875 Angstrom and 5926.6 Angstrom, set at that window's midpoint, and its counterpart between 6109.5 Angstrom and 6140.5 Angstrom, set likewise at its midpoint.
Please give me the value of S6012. 3.2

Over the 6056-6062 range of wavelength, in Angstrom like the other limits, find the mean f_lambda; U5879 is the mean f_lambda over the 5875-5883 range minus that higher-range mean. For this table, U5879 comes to 1.8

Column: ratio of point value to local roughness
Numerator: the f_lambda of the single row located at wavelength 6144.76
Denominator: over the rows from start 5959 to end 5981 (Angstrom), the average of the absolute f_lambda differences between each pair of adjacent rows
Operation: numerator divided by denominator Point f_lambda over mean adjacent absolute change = 60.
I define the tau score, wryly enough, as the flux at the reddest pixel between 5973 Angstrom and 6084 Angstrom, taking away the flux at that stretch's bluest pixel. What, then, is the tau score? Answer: -2.2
